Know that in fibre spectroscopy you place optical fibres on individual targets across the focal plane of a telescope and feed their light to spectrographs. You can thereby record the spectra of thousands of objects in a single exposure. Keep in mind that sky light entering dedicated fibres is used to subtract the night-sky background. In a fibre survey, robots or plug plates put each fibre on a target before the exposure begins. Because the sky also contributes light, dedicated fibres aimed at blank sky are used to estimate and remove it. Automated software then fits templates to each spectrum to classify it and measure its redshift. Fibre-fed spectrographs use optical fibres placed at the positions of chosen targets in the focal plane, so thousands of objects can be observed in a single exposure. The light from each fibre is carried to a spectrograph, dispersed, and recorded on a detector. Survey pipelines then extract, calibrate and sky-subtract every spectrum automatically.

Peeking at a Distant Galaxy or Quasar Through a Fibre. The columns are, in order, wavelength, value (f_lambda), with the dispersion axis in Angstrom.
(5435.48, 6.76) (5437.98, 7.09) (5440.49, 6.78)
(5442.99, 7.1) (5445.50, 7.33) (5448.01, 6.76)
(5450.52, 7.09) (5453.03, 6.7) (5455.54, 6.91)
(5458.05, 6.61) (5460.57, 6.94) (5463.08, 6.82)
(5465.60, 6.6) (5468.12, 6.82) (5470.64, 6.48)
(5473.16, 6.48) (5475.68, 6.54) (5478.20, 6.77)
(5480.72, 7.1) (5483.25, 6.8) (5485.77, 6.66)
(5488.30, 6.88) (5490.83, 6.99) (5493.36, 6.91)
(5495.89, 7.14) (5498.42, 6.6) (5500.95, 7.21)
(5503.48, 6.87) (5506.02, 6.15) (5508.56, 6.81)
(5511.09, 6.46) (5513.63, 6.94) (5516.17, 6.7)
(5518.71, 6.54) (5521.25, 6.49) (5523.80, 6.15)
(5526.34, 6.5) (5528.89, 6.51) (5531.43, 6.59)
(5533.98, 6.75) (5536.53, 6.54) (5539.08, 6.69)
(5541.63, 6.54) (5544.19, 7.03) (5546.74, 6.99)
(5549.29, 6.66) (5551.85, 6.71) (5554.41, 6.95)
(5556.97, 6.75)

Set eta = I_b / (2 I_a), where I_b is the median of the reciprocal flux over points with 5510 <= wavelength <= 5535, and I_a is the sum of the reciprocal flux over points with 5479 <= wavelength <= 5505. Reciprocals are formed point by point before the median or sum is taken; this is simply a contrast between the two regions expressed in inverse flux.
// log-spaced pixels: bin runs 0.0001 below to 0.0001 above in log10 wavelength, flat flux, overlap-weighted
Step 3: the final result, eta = 0.0530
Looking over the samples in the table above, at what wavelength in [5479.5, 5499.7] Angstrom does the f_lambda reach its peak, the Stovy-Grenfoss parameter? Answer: 5495.89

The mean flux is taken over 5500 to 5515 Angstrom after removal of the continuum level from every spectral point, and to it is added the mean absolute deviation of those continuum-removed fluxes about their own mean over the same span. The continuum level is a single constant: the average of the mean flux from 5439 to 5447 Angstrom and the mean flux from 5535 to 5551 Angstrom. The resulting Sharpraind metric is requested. 0.12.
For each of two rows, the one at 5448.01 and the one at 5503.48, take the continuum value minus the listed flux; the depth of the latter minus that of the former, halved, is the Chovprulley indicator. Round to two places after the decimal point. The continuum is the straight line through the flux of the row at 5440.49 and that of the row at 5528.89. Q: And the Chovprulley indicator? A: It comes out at -0.14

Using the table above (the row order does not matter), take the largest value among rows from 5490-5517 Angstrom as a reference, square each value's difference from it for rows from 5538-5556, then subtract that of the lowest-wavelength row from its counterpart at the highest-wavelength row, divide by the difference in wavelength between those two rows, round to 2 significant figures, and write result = -0.013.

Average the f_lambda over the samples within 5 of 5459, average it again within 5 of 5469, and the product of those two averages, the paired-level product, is 45.0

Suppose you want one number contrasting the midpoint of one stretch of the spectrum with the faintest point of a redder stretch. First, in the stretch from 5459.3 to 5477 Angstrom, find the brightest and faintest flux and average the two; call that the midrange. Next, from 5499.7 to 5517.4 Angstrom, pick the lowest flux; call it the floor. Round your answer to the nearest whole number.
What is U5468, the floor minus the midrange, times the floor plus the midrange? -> -7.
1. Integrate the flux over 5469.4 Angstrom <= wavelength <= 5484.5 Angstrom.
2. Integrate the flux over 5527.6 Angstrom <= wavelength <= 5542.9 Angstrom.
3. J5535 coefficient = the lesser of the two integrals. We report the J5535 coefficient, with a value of 101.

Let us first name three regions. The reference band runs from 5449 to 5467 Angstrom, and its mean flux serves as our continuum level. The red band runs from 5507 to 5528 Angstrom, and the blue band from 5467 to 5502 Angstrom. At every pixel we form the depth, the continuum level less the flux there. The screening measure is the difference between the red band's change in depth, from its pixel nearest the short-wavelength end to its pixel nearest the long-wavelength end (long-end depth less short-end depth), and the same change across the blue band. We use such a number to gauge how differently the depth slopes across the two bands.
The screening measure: 0.7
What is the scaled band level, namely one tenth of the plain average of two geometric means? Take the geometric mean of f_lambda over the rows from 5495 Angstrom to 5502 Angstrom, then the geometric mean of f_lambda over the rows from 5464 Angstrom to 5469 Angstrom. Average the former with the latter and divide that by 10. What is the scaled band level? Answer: 0.684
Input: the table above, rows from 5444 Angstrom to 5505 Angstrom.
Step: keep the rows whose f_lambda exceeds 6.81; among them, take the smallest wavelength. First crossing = 5445.50 Angstrom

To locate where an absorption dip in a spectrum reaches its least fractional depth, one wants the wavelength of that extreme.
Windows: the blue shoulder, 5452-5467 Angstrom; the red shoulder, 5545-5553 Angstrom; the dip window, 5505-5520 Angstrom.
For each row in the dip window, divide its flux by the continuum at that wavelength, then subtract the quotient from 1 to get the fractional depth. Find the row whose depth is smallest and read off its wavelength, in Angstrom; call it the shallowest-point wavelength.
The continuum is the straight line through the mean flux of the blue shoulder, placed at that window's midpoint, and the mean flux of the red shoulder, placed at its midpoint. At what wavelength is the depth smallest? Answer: 5513.63 Angstrom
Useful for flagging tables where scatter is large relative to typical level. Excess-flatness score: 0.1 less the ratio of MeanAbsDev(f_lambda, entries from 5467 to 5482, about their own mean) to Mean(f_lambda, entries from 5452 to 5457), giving 0.071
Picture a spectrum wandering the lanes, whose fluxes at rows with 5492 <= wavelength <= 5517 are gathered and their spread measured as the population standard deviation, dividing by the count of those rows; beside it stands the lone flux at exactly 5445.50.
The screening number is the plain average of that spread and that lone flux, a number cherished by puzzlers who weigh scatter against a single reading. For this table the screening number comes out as 3.82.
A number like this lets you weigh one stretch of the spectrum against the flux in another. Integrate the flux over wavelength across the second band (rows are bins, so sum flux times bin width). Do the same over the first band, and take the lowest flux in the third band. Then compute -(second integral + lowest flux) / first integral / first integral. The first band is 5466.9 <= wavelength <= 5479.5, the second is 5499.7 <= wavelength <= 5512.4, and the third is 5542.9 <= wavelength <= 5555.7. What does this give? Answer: -0.0132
